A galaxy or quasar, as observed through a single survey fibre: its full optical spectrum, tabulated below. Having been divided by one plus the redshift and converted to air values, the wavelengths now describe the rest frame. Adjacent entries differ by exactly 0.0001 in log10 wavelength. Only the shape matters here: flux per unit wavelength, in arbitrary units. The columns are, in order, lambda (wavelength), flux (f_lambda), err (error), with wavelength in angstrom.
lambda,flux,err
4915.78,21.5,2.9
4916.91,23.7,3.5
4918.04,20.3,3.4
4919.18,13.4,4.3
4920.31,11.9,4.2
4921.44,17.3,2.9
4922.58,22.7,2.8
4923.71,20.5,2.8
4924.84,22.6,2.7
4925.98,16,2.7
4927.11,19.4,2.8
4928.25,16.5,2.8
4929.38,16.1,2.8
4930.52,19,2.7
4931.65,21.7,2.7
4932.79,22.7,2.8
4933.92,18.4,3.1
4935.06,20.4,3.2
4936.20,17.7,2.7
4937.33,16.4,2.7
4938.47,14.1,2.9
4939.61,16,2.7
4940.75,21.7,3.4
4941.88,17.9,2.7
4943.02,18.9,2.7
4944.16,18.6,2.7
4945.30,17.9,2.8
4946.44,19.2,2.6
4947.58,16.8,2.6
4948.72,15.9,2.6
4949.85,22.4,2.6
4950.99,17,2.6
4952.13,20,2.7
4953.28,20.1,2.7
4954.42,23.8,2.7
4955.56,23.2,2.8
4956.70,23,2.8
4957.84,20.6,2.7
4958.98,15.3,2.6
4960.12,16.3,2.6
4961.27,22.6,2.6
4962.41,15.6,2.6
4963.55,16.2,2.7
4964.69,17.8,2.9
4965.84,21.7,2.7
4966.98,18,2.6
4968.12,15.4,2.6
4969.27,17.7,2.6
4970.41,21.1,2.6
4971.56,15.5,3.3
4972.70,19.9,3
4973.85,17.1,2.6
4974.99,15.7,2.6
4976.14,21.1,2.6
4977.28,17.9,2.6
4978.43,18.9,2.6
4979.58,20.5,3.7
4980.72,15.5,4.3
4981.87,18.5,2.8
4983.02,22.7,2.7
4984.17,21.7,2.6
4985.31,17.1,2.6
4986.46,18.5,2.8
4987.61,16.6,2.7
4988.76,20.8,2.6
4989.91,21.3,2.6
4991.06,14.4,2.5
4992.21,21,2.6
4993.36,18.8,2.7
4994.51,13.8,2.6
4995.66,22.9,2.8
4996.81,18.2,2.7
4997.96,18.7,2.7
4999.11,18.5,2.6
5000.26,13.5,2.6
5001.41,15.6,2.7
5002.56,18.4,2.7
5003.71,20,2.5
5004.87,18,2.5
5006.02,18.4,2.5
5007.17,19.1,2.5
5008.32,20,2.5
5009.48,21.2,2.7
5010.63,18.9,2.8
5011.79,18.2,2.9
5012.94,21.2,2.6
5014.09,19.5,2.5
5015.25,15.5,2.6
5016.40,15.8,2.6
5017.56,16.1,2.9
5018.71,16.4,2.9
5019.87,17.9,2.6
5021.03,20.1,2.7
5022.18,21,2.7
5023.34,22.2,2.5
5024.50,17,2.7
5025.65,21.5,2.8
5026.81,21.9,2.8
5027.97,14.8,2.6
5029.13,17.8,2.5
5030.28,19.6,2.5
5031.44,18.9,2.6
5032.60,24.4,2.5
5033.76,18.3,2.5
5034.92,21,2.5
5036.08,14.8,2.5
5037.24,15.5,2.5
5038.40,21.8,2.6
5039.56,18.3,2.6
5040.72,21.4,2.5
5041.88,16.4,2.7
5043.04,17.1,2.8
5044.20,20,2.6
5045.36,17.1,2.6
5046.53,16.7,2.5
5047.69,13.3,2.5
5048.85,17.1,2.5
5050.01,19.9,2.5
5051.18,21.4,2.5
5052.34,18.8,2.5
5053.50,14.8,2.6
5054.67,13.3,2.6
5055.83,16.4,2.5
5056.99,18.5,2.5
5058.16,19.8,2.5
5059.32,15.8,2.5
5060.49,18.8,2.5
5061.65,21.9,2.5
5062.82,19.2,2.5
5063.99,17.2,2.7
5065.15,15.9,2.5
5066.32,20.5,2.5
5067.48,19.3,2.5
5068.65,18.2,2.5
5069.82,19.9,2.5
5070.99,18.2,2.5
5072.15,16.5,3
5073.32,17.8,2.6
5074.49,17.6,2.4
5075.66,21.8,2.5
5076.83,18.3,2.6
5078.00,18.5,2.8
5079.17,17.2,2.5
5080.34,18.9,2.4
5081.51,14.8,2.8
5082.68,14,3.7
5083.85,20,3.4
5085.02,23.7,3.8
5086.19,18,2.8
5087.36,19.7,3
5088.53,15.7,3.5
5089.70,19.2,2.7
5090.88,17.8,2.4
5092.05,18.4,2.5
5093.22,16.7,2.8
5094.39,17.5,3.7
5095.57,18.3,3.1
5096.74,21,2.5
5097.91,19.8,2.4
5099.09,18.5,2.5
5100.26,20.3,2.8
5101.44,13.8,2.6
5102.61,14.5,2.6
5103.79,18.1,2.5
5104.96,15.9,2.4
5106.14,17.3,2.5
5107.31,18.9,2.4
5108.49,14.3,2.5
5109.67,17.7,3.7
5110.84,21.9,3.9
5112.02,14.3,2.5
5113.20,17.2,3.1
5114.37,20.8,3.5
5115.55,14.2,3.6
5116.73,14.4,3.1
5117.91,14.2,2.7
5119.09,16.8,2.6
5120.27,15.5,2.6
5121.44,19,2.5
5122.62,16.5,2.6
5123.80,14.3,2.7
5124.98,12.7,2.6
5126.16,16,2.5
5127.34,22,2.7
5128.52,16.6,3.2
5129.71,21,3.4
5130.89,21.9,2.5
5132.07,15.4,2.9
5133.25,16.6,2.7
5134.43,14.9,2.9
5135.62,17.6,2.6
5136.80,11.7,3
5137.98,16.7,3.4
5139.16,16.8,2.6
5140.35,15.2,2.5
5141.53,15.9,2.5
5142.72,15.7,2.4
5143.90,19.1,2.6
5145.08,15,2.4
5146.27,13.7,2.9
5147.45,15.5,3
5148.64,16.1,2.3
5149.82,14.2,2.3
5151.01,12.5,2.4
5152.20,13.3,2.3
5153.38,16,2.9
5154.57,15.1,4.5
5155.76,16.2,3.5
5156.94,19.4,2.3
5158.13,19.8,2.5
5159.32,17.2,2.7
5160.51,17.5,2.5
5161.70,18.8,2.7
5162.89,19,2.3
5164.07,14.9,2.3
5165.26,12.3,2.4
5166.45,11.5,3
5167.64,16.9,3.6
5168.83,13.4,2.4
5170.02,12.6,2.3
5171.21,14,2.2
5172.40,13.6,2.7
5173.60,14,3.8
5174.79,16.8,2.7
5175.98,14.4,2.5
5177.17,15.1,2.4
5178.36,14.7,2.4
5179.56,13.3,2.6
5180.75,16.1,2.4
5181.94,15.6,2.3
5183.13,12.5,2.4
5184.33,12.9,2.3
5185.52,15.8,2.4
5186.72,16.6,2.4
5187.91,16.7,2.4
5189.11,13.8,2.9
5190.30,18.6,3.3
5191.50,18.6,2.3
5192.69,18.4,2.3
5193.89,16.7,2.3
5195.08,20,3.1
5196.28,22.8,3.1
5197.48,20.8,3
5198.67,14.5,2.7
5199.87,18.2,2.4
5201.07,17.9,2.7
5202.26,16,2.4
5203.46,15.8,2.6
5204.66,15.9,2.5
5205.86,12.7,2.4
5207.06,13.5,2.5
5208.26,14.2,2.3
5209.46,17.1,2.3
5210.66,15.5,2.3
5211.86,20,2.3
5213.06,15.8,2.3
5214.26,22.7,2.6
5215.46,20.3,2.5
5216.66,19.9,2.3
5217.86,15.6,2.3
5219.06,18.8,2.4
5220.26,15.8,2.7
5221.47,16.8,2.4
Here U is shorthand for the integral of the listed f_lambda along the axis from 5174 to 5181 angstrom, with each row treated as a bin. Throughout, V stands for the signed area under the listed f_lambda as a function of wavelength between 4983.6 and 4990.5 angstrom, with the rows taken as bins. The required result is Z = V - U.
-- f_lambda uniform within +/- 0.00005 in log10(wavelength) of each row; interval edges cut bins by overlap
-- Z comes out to 28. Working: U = 105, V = 133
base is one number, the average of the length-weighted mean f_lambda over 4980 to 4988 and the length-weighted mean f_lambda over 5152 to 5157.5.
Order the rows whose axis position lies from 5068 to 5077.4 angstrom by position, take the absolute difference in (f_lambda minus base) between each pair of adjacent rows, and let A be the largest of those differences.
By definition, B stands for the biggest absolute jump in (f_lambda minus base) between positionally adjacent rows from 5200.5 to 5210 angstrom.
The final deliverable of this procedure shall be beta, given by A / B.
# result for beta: 1.3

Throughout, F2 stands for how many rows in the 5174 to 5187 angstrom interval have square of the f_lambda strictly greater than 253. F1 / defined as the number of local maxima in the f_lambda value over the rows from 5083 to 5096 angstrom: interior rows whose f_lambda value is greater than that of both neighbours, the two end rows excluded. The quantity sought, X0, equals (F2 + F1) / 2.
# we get 3.5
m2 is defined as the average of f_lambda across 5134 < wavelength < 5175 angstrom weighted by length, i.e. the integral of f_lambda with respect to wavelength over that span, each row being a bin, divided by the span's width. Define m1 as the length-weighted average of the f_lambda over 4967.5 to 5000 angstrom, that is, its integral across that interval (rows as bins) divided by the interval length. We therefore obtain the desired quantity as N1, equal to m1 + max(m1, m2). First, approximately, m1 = 18.5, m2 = 15.5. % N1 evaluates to 37.0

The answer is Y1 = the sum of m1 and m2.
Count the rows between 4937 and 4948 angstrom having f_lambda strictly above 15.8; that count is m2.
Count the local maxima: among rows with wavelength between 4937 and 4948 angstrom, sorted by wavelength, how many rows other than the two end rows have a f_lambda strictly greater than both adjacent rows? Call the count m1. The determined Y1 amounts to 12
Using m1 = 3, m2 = 9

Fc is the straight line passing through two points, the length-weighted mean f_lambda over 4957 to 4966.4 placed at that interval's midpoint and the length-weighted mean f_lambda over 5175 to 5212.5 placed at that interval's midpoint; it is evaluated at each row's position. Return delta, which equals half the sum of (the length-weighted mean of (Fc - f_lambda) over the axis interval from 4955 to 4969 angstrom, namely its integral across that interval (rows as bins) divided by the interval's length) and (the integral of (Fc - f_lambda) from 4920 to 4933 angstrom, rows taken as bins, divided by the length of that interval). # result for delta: -0.29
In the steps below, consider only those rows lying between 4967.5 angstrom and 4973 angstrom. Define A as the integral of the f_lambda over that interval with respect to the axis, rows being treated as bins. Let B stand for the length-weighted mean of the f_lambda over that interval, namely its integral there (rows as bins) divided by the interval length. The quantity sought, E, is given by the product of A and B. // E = 1748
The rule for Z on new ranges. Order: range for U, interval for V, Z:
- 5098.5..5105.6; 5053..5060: -4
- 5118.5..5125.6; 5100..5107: 4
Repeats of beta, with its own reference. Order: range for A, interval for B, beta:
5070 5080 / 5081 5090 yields 0.7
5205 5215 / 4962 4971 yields 1.8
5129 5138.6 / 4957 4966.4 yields 0.9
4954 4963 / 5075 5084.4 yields 1.2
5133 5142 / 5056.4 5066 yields 1.5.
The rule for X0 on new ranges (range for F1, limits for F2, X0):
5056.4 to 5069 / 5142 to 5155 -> 3.0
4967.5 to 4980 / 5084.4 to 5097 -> 6.5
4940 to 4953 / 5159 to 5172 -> 4.0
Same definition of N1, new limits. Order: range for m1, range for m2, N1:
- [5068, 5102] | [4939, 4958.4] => 37.9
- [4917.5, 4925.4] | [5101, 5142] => 36.7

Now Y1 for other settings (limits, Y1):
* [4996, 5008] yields 10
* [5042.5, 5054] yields 10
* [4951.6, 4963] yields 10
